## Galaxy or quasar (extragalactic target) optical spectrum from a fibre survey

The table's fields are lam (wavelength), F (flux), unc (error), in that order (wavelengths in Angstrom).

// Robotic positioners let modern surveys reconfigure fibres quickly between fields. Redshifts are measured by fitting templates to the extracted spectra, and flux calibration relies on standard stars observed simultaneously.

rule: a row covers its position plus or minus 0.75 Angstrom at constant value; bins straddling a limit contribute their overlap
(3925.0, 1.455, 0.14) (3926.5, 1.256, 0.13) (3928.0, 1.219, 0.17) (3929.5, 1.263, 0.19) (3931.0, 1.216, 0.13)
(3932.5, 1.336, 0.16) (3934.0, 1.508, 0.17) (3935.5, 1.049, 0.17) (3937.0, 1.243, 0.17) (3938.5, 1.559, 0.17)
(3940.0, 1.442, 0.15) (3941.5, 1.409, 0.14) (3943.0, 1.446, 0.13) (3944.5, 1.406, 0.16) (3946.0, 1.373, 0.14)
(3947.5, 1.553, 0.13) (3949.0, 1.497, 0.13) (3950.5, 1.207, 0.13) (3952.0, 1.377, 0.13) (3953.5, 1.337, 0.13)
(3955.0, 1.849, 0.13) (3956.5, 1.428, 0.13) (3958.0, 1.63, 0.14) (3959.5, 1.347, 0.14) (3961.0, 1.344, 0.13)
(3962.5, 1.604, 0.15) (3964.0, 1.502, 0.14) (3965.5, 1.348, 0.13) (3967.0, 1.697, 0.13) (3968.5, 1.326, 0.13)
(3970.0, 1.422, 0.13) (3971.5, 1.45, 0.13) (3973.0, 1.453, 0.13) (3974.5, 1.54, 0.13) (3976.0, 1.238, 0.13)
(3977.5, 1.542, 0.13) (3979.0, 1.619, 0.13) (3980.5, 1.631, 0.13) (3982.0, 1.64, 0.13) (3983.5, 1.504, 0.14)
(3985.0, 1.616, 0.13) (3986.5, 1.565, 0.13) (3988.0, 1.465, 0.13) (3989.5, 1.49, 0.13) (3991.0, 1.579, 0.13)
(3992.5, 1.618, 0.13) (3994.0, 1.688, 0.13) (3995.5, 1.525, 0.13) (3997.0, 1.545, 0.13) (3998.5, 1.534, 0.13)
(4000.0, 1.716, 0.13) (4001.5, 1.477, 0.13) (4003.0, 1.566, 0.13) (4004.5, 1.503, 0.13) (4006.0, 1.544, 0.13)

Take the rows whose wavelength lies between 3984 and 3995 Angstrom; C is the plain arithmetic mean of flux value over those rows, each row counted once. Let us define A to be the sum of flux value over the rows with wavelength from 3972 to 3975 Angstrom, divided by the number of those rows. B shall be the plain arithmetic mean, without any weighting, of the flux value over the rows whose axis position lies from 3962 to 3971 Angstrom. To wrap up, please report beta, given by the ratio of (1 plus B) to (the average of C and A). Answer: 1.62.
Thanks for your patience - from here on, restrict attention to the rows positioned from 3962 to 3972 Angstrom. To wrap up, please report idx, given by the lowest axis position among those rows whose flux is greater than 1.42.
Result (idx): 3962.5 Angstrom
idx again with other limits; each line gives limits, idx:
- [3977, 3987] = 3977.5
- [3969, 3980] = 3970.0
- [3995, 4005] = 3995.5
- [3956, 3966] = 3956.5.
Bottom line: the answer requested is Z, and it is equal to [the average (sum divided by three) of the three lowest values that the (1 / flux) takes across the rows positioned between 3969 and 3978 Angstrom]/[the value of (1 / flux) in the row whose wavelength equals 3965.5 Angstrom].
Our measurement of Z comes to 0.89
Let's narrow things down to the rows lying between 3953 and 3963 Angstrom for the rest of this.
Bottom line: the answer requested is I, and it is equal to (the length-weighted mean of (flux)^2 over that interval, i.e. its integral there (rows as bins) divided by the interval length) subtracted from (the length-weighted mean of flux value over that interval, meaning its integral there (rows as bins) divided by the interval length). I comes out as -0.8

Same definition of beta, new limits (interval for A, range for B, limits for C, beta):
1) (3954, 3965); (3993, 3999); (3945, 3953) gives 1.76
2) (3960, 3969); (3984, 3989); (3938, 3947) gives 1.75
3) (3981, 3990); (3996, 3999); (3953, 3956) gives 1.62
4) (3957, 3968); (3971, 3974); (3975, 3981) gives 1.63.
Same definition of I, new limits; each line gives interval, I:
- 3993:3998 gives -0.9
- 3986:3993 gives -0.8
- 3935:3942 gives -0.5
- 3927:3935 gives -0.4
